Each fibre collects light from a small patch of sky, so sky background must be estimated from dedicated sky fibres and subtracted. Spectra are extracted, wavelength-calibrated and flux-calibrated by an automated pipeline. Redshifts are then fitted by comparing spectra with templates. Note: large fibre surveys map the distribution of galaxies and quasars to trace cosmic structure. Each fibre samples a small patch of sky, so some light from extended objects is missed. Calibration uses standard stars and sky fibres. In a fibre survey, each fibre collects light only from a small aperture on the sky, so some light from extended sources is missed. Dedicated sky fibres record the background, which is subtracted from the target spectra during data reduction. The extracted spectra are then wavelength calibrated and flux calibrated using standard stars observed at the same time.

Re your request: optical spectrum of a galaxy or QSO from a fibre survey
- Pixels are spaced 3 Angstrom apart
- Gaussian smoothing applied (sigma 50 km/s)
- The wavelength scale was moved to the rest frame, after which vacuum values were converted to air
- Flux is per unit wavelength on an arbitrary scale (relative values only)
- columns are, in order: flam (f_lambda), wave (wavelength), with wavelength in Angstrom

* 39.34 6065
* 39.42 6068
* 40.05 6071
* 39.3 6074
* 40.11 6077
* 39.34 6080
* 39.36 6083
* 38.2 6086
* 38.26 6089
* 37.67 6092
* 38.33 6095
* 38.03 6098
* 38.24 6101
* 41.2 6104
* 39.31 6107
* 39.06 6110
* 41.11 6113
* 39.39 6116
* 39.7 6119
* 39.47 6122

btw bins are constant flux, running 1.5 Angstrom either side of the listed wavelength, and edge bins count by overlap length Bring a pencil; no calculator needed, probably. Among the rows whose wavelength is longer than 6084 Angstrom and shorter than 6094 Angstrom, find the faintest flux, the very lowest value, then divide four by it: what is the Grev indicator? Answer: 0.106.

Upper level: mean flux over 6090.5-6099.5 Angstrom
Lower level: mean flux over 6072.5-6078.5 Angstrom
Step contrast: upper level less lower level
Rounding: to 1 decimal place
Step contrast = -1.7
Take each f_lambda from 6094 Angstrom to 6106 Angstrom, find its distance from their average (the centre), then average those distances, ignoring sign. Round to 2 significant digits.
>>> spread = 1.1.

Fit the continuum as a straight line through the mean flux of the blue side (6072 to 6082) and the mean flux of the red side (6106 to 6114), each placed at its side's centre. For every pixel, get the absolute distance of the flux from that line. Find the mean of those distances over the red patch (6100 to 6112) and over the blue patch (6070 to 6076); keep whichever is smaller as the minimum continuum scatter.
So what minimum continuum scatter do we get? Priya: 0.39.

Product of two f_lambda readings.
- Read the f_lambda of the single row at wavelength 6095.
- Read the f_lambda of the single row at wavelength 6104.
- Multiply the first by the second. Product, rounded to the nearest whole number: 1579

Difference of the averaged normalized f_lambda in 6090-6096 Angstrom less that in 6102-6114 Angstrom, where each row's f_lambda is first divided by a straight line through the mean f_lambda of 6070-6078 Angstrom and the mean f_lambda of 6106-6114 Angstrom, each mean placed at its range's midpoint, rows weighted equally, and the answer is -0.05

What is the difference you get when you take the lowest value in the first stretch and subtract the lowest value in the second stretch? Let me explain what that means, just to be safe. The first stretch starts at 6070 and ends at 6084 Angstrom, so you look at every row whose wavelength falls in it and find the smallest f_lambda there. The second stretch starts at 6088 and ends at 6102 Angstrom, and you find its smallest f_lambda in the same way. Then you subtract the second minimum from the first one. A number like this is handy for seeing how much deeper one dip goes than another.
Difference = 1.6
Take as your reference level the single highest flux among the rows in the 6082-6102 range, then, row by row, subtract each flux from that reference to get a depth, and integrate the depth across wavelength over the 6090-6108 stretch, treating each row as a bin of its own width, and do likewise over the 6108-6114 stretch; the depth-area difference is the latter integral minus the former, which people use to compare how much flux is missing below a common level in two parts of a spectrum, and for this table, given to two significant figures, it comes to -14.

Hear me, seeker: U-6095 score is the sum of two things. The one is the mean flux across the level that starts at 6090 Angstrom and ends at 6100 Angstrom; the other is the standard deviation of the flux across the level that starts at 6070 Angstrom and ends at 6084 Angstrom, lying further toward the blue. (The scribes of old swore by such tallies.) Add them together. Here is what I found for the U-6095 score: 38.4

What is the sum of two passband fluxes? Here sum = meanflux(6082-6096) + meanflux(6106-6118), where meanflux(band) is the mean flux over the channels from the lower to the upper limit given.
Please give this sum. 78.1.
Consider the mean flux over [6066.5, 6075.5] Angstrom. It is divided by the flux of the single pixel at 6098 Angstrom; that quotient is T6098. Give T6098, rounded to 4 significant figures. 1.041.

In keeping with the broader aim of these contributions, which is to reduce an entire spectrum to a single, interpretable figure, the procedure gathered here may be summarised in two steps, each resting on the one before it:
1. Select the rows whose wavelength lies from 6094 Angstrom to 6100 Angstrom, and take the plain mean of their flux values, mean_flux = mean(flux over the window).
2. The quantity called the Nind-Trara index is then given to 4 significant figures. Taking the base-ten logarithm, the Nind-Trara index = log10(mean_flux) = 1.582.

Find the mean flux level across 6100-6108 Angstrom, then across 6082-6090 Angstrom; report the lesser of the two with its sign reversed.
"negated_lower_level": -38.6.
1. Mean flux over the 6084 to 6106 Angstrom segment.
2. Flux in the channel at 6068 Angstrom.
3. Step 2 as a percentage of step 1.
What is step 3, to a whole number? 102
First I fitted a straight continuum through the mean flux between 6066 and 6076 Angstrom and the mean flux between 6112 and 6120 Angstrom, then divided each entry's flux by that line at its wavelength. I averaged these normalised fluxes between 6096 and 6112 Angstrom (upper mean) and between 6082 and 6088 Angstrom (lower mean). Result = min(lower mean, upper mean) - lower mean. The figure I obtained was 0.000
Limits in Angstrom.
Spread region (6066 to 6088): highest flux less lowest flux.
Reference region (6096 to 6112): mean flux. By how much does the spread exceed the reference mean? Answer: -37.3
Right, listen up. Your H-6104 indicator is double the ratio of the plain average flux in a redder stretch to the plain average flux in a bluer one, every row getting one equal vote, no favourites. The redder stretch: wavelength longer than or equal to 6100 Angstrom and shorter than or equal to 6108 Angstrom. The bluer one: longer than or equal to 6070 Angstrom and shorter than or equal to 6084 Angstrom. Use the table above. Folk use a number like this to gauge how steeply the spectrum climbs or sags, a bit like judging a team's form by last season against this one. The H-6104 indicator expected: 2.00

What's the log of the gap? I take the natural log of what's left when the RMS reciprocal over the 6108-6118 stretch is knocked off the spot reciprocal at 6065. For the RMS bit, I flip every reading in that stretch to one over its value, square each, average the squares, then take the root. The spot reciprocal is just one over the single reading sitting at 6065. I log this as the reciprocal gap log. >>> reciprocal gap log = -8.1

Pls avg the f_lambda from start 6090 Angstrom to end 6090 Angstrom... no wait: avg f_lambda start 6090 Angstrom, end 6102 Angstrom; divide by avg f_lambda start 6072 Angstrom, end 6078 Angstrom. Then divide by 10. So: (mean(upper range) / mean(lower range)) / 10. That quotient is 0.096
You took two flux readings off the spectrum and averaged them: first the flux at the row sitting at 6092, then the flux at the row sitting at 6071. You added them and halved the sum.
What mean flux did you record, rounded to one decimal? 38.9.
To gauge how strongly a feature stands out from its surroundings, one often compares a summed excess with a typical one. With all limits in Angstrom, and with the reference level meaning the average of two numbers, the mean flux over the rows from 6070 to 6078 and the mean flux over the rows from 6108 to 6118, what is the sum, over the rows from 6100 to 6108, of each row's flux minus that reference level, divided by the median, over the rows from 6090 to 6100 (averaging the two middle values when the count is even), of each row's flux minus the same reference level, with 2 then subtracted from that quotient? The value -1.6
